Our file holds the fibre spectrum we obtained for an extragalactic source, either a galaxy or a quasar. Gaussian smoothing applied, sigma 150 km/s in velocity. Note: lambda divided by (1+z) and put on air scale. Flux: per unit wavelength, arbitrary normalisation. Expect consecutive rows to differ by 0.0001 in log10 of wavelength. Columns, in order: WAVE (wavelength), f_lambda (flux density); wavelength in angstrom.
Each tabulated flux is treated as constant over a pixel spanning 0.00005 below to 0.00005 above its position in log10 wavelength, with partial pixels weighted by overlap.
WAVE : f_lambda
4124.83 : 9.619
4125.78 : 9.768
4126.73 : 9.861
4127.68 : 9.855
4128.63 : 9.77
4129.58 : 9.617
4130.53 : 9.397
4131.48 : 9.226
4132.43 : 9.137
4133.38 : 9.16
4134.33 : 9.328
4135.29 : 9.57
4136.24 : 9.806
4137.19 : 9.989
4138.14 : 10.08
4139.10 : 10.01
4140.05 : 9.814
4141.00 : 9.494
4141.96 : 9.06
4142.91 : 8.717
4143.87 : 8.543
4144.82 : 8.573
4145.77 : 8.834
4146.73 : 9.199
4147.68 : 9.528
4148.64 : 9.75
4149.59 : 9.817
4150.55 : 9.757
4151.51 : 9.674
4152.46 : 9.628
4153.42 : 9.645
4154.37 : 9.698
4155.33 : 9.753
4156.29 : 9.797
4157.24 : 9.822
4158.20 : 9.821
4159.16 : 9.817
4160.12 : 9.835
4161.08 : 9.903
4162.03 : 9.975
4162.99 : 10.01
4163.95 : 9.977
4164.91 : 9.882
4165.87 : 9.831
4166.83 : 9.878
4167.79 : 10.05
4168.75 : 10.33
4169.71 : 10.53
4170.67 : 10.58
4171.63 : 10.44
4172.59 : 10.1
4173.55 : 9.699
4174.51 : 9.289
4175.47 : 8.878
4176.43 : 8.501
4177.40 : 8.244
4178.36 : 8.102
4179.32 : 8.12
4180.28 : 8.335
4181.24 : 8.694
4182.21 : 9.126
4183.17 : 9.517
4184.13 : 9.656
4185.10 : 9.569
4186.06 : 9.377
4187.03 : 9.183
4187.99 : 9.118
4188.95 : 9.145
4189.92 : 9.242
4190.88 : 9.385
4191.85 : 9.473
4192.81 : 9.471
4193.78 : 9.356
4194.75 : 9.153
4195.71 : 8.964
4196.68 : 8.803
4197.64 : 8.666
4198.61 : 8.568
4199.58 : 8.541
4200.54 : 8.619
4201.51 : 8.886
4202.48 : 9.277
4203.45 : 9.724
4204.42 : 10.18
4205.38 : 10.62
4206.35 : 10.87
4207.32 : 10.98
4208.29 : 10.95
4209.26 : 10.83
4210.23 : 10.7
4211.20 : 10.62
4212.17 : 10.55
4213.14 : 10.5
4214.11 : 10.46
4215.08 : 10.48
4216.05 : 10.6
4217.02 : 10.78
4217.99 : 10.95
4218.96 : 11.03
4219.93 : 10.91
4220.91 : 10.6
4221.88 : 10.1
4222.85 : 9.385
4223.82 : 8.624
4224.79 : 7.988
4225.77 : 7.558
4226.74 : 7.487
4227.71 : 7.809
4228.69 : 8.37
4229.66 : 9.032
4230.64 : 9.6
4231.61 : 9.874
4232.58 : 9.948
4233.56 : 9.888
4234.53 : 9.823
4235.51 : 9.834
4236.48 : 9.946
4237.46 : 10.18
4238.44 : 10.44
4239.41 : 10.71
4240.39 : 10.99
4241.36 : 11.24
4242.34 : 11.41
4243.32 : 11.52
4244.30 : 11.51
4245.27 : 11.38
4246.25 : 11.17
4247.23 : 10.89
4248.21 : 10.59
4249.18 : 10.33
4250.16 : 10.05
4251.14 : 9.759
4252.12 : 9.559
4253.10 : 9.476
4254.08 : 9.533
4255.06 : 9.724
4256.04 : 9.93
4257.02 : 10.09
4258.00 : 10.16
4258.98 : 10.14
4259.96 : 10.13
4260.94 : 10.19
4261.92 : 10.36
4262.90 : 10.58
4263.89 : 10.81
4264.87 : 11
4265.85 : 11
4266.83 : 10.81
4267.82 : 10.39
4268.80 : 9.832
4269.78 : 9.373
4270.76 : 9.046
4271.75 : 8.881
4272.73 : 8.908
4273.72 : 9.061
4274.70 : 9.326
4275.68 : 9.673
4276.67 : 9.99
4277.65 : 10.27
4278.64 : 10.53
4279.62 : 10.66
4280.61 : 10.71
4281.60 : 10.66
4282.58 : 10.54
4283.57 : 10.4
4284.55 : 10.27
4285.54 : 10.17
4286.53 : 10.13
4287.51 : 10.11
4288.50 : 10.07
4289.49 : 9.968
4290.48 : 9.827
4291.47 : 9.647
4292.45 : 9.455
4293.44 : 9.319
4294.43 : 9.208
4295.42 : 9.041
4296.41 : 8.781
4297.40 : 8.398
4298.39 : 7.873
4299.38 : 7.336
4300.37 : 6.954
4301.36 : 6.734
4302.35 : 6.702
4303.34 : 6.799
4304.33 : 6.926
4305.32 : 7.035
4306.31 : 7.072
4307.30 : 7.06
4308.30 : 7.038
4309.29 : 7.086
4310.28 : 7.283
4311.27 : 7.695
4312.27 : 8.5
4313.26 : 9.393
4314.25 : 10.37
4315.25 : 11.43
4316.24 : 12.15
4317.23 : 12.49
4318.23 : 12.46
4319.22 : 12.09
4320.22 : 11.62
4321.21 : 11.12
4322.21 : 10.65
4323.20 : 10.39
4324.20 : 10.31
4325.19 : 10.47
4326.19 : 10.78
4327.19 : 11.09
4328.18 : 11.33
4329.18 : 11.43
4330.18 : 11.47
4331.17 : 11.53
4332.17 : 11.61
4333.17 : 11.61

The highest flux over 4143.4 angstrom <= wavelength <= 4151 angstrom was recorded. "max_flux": 9.817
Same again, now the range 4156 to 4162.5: 9.975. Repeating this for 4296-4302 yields 8.781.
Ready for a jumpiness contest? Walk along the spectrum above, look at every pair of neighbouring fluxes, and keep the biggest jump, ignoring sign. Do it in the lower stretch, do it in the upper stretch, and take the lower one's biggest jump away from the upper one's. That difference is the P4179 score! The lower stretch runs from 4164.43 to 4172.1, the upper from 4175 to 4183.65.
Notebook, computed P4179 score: 0.2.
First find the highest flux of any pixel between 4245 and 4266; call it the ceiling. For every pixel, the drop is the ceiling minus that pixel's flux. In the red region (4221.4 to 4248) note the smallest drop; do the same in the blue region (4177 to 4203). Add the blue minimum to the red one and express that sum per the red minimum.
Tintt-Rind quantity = -11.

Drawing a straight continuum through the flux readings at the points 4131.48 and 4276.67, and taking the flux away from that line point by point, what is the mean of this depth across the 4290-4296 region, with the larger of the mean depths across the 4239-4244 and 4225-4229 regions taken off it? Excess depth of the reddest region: -1.3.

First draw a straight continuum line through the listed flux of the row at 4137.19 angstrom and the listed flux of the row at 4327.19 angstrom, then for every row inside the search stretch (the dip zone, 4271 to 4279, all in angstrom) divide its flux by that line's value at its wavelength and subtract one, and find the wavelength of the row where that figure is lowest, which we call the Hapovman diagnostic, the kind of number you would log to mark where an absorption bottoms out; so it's 4271.75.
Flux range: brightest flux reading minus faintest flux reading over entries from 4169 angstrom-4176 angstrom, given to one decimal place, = 1.7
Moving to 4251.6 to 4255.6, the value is 0.2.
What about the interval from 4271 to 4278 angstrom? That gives 1.4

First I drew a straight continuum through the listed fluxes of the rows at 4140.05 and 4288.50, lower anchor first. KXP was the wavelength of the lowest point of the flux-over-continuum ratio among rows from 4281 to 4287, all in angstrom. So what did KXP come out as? 4286.53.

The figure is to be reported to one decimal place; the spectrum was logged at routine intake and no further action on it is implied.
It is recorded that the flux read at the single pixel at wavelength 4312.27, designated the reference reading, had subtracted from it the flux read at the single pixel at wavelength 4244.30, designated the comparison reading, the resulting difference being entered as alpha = -3.0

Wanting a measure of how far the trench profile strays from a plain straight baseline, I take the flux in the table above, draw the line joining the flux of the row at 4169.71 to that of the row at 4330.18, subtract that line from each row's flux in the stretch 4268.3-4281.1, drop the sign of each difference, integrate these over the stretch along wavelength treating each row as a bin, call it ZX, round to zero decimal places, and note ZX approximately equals 18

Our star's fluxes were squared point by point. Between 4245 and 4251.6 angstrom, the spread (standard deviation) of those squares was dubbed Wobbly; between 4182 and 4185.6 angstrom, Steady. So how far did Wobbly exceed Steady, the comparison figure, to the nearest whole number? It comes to 8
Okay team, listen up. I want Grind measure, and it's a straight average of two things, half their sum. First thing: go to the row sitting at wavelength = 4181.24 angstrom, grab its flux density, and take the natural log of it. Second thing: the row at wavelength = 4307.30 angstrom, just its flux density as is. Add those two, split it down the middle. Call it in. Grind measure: 4.6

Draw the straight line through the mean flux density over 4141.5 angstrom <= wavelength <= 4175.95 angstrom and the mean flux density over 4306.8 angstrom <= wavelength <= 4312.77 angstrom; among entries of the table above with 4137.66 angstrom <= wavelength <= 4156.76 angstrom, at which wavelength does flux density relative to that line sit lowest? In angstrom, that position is 4143.87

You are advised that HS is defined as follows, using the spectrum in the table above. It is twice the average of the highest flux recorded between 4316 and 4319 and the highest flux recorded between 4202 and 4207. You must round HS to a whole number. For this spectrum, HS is 23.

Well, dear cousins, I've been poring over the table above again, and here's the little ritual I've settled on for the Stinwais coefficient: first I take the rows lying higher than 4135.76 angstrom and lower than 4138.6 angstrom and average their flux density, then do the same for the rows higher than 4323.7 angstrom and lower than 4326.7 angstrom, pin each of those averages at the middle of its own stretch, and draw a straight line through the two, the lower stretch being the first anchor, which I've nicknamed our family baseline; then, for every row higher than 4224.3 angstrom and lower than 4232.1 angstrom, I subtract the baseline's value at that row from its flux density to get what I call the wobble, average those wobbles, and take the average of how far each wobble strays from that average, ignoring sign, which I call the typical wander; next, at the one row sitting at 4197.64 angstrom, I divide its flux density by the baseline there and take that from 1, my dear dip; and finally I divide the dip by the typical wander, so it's 0.19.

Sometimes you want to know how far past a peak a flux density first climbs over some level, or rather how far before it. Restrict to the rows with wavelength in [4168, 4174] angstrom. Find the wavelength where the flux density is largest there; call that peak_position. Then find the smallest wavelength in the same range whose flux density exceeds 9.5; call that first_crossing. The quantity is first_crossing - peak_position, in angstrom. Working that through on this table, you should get -1.9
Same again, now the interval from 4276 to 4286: -3.9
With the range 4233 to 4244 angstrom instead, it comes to -9.8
